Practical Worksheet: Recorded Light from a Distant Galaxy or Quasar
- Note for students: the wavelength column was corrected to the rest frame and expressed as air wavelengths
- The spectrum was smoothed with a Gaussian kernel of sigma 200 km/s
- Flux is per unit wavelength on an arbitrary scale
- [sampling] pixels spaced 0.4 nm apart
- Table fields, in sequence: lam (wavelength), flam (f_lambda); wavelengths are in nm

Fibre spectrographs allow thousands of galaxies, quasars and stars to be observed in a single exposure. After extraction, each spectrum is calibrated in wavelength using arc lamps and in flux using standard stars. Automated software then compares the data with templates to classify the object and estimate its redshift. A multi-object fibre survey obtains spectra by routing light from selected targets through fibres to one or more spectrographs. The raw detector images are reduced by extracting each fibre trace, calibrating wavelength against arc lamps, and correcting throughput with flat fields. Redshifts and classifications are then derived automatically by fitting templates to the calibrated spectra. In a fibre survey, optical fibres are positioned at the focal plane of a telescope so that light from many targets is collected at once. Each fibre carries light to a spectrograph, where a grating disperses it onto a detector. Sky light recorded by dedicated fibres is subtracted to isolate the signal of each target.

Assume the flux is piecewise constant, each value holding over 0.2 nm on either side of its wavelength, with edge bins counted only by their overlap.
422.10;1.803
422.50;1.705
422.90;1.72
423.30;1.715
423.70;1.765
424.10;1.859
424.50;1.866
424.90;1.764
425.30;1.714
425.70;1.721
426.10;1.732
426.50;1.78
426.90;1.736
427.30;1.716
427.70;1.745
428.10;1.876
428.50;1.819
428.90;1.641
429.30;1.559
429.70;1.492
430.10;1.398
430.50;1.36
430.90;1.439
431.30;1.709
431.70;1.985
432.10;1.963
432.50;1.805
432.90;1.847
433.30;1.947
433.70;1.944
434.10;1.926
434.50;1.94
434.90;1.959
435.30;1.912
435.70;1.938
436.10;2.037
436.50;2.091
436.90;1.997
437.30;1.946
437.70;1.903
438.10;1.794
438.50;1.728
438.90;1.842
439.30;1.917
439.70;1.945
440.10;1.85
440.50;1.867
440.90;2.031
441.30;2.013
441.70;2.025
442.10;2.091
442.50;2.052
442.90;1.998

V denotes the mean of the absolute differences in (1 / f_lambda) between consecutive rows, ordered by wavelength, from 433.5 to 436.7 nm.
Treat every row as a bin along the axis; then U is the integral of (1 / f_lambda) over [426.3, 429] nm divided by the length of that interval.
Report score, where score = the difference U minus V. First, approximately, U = 0.57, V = 0.010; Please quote 0.56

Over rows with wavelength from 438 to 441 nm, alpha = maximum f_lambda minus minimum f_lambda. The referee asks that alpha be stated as 0.30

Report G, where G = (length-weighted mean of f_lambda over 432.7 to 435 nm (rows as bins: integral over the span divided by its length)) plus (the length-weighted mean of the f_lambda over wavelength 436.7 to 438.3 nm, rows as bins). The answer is 3.84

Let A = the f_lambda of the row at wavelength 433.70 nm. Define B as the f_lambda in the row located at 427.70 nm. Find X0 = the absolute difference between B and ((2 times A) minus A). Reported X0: 0.20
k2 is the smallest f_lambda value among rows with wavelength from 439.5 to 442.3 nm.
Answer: 1.85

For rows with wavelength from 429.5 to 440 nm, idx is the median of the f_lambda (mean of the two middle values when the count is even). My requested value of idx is 1.92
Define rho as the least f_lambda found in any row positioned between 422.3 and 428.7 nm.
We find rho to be 1.705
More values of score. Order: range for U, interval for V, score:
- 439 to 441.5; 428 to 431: 0.48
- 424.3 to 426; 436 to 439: 0.55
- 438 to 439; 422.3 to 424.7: 0.55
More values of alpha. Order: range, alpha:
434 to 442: 0.36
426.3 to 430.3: 0.48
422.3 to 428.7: 0.17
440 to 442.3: 0.24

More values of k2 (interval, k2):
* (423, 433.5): 1.36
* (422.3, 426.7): 1.705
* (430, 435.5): 1.36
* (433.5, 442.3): 1.728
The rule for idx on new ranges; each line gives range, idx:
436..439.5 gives 1.92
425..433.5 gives 1.73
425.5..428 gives 1.73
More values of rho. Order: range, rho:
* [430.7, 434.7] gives 1.439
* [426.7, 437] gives 1.36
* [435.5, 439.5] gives 1.728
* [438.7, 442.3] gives 1.842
